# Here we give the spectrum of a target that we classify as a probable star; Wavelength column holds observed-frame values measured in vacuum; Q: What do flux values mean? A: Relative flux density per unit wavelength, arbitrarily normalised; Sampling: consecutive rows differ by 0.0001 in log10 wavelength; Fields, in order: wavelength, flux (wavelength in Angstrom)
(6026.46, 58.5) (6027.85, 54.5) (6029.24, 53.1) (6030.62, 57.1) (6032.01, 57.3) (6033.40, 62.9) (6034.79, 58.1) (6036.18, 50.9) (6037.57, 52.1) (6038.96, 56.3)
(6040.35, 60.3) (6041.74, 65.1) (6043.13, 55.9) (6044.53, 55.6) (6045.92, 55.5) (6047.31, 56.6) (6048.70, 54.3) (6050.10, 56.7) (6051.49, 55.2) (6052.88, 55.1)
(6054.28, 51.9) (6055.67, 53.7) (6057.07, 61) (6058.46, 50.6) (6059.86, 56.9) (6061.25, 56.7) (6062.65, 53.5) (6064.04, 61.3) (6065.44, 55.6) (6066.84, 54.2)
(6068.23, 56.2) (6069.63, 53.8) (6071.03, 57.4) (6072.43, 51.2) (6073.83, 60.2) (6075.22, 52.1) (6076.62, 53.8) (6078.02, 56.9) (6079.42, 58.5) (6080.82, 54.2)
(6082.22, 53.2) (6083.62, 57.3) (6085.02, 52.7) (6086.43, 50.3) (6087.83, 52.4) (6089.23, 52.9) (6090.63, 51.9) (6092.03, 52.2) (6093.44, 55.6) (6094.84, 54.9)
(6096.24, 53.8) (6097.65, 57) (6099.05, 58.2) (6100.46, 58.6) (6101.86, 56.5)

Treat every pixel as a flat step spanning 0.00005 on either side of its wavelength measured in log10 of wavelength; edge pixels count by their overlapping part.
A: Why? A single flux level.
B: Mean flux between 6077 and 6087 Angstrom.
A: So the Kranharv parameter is 54.7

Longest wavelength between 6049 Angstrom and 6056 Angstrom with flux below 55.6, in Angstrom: 6055.67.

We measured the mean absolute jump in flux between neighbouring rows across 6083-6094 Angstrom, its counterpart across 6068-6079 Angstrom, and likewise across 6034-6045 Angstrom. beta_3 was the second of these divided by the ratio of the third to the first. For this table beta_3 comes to 2.3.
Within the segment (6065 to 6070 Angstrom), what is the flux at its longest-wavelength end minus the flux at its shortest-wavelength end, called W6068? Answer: -1.8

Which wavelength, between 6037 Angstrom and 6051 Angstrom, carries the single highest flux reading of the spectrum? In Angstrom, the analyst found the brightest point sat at 6041.74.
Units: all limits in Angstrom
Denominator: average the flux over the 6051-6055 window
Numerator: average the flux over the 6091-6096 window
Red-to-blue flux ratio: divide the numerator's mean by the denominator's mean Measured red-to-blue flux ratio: 1.00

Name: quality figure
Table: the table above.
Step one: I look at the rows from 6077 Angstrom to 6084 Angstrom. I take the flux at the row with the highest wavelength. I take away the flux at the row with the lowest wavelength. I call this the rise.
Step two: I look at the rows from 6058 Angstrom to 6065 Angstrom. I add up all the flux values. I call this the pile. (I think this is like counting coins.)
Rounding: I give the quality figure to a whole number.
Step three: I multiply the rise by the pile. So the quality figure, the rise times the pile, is 112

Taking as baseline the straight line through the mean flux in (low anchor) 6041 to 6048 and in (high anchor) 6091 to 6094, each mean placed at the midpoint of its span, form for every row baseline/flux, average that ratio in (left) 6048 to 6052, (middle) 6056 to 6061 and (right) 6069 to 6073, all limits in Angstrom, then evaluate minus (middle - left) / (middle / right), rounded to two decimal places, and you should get 0.02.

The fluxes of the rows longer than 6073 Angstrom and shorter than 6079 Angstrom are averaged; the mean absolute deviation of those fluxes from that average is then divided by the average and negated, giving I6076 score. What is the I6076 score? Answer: -0.050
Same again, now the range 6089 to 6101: -0.038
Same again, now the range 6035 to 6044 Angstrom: -0.070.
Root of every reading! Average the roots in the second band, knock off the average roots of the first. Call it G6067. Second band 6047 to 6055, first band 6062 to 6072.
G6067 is -0.07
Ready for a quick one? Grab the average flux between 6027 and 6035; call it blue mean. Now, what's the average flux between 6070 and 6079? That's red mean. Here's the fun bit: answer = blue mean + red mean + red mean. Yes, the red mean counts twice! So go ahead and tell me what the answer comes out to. 168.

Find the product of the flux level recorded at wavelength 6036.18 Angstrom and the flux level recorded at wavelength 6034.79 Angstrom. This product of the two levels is 2957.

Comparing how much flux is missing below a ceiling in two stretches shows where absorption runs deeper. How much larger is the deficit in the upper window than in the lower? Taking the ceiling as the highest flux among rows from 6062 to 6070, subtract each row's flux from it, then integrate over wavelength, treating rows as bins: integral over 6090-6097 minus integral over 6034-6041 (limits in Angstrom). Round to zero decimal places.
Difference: 13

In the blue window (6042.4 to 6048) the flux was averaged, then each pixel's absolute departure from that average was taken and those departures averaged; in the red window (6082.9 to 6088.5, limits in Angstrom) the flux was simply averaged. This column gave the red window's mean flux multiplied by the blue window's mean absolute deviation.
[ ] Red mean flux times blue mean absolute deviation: 19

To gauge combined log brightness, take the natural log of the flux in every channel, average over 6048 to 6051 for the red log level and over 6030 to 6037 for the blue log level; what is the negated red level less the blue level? -8.06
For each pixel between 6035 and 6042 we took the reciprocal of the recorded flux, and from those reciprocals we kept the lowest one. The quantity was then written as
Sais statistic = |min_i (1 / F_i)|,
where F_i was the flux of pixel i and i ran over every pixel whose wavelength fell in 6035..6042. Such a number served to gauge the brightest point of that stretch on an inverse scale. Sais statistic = 0.0154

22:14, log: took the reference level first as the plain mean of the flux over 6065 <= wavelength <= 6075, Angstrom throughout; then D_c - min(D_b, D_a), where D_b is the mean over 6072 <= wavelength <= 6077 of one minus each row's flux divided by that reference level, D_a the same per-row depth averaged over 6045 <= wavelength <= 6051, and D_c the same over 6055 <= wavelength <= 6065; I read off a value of -0.01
